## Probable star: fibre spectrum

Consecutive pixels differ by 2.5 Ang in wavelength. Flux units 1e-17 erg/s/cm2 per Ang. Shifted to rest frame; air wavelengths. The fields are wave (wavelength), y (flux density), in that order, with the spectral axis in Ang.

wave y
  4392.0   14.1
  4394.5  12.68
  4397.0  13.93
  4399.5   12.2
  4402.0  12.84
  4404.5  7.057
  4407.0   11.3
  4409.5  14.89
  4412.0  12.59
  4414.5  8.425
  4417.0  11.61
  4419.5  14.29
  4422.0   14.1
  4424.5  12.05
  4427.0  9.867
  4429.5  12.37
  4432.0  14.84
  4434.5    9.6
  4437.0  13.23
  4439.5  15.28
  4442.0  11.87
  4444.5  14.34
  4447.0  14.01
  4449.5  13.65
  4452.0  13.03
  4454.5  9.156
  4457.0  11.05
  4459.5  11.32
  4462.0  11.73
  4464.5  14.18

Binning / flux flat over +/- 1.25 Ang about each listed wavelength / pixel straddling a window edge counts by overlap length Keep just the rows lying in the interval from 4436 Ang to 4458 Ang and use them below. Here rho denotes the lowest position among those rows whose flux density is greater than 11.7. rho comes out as 4437.0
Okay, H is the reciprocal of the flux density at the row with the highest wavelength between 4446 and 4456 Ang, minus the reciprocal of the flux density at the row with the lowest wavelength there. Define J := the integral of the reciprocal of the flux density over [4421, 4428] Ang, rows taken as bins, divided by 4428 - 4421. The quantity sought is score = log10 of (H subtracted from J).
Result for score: -1.33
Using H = 0.038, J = 0.0850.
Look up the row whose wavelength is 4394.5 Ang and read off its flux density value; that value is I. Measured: 12.68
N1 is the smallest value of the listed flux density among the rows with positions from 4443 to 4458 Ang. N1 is 9.156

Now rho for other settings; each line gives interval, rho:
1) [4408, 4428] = 4409.5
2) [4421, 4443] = 4422.0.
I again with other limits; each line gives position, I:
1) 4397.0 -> 13.93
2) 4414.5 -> 8.425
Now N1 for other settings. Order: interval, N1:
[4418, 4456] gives 9.156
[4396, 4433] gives 7.057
